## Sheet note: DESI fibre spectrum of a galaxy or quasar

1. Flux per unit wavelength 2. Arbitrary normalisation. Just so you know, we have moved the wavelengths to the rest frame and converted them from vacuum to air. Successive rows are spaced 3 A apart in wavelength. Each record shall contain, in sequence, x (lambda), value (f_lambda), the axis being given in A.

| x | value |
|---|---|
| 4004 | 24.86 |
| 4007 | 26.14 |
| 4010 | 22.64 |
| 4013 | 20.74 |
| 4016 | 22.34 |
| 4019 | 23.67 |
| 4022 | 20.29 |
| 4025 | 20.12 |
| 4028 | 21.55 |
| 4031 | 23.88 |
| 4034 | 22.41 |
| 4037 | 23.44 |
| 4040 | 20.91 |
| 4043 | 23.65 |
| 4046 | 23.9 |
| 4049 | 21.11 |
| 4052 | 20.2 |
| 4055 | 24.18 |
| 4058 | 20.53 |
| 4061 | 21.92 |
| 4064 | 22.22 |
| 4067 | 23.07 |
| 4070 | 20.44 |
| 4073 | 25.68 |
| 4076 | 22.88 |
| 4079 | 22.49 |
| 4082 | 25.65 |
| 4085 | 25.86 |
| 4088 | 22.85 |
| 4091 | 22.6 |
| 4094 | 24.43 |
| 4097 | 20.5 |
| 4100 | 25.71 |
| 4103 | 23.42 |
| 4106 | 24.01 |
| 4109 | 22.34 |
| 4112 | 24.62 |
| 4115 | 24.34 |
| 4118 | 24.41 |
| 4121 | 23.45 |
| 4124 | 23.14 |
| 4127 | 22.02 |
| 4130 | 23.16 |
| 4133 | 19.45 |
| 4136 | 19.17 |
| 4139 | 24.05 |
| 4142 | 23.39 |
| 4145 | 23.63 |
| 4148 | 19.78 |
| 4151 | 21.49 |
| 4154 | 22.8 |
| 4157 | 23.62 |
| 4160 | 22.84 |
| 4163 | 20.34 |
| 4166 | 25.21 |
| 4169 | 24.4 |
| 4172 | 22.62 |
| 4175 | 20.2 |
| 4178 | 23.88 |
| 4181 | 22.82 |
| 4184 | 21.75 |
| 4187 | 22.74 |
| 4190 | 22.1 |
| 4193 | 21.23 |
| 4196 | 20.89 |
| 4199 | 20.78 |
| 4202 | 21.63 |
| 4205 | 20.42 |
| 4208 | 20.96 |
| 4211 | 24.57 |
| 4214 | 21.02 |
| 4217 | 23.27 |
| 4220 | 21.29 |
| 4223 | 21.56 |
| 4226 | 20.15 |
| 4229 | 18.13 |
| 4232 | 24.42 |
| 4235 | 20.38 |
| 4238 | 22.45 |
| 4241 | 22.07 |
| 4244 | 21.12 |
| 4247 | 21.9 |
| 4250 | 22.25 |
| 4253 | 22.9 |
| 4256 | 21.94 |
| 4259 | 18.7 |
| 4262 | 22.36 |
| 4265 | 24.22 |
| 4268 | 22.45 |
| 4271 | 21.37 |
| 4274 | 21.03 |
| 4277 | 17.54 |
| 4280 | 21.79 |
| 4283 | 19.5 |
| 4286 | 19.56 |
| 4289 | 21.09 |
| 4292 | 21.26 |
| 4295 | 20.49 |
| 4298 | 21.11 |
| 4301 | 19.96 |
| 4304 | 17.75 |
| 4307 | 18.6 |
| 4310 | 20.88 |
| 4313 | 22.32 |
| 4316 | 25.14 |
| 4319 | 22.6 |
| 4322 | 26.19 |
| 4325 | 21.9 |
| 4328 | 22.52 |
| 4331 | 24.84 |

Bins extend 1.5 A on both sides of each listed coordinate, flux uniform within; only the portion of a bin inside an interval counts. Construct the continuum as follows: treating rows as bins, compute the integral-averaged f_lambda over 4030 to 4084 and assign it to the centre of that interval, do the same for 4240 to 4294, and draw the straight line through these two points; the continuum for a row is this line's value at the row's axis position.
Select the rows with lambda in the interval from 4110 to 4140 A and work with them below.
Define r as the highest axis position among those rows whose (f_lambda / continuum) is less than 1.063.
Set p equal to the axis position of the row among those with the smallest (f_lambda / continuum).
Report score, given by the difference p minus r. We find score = 0 A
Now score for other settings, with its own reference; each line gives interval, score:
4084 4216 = -78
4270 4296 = -18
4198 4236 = -6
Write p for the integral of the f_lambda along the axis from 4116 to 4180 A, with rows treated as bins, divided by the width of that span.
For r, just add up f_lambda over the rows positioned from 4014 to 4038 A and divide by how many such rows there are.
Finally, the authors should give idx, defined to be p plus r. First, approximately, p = 22.5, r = 22.2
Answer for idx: 44.8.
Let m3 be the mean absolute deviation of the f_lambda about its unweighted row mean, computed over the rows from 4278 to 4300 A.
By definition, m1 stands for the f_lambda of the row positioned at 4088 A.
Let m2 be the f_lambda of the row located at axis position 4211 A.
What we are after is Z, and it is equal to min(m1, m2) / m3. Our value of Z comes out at 31.9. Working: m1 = 22.85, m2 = 24.57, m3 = 0.72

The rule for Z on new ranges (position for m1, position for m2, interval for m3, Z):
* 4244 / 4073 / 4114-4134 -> 17.5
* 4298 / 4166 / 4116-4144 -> 14.0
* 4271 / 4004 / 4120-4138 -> 13.2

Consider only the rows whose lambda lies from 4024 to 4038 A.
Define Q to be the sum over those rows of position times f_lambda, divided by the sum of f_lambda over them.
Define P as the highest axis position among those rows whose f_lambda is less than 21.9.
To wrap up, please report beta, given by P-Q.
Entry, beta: -3.2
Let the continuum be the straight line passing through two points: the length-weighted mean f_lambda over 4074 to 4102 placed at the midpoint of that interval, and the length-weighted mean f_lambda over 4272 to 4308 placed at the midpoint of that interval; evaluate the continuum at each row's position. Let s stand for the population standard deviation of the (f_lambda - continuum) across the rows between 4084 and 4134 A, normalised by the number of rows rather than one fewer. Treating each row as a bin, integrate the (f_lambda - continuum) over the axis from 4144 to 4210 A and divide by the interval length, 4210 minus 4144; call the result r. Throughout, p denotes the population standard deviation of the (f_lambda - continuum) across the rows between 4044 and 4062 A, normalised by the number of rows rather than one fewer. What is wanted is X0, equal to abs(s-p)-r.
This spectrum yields -0.03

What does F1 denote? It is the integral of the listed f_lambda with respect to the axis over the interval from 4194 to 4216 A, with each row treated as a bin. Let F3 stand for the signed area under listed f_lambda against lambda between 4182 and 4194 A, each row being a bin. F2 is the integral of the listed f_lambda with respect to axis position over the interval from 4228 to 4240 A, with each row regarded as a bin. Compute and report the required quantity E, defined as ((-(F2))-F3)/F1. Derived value -1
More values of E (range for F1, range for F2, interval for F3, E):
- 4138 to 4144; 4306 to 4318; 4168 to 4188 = -5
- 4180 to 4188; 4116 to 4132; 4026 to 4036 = -3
